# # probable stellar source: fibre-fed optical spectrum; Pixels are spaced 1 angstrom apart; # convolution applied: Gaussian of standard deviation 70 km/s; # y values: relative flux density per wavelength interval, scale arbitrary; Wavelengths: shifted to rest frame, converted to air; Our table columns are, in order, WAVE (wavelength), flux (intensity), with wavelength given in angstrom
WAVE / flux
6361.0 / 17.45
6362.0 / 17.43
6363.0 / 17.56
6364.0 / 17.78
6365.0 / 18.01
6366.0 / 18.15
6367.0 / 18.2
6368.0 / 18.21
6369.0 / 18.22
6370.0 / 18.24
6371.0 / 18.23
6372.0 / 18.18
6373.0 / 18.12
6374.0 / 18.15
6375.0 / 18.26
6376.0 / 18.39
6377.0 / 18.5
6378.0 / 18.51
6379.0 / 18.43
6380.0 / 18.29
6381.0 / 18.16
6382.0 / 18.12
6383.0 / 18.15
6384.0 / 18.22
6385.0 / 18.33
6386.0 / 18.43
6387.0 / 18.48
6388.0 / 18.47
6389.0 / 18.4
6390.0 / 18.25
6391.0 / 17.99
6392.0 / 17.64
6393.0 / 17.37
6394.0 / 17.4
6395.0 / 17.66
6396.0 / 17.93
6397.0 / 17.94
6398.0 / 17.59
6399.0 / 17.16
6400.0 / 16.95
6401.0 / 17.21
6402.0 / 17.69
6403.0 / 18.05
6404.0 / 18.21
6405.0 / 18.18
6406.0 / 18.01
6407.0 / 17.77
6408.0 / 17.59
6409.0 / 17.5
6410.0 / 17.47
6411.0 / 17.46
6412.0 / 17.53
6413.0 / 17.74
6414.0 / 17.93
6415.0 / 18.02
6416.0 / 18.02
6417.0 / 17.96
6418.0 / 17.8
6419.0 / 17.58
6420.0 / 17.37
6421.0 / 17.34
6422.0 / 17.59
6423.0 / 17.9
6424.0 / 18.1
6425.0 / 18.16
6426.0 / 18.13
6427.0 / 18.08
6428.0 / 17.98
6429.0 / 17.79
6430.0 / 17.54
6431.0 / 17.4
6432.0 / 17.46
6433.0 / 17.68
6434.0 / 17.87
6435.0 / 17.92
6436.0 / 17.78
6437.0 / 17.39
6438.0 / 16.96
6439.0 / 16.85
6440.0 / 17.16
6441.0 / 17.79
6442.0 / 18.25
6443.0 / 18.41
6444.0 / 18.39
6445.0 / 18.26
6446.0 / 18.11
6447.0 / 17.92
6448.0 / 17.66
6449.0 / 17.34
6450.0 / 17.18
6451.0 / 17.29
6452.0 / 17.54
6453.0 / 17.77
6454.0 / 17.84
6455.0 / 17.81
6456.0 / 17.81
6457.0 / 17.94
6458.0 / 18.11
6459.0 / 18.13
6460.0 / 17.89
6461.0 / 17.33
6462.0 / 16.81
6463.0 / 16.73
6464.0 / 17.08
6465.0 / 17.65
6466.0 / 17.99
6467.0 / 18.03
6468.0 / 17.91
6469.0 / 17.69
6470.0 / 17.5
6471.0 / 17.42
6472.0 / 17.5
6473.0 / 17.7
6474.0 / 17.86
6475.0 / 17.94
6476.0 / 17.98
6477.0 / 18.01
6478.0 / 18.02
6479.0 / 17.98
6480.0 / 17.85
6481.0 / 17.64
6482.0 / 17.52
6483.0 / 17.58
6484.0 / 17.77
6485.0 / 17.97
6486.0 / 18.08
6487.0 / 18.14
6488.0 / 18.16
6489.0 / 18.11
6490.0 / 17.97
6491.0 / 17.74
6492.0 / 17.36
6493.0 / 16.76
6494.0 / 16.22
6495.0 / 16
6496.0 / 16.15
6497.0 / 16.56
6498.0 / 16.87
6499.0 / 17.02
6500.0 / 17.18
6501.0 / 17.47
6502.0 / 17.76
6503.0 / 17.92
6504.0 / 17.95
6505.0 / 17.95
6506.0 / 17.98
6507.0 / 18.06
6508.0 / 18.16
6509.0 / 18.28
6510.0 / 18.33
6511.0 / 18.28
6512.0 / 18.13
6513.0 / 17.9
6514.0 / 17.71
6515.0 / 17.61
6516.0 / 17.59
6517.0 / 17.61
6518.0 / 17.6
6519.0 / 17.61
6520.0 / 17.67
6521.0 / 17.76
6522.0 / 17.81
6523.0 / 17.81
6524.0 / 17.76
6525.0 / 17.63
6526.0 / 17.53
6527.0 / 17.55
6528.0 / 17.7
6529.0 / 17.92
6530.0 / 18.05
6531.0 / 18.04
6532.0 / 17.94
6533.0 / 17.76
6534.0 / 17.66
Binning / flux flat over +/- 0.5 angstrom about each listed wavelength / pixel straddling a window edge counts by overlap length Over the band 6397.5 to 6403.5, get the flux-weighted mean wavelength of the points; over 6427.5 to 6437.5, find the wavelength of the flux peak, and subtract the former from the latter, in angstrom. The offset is 27.5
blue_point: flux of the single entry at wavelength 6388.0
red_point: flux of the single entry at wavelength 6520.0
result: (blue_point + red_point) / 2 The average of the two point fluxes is 18.1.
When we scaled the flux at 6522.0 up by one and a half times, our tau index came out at 26.7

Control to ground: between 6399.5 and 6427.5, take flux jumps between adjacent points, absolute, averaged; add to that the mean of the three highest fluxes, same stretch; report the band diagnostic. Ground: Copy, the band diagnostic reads 18.3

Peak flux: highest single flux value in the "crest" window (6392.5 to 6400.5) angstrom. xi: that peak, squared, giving 322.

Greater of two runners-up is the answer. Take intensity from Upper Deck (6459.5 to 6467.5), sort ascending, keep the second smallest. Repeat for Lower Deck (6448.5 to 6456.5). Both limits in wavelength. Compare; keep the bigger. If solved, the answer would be 17.3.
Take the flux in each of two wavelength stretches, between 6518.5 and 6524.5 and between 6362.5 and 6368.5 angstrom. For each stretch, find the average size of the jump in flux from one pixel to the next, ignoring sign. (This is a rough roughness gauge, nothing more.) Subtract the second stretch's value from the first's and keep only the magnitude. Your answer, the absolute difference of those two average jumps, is 0.08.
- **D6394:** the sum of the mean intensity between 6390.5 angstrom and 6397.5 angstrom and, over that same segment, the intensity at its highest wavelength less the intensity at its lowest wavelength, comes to 17.7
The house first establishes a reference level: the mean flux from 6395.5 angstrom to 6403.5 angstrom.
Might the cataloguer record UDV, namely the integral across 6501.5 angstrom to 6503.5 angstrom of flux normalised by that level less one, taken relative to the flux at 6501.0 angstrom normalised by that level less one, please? -6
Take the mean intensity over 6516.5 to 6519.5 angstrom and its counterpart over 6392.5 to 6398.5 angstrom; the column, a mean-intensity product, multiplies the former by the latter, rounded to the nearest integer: 311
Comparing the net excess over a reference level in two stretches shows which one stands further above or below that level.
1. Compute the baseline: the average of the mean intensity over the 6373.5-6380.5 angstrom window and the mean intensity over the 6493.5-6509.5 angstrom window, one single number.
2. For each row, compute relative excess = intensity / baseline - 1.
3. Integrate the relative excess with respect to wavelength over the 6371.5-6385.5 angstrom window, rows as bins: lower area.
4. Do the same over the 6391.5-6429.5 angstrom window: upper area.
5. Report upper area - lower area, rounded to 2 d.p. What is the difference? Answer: -0.59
